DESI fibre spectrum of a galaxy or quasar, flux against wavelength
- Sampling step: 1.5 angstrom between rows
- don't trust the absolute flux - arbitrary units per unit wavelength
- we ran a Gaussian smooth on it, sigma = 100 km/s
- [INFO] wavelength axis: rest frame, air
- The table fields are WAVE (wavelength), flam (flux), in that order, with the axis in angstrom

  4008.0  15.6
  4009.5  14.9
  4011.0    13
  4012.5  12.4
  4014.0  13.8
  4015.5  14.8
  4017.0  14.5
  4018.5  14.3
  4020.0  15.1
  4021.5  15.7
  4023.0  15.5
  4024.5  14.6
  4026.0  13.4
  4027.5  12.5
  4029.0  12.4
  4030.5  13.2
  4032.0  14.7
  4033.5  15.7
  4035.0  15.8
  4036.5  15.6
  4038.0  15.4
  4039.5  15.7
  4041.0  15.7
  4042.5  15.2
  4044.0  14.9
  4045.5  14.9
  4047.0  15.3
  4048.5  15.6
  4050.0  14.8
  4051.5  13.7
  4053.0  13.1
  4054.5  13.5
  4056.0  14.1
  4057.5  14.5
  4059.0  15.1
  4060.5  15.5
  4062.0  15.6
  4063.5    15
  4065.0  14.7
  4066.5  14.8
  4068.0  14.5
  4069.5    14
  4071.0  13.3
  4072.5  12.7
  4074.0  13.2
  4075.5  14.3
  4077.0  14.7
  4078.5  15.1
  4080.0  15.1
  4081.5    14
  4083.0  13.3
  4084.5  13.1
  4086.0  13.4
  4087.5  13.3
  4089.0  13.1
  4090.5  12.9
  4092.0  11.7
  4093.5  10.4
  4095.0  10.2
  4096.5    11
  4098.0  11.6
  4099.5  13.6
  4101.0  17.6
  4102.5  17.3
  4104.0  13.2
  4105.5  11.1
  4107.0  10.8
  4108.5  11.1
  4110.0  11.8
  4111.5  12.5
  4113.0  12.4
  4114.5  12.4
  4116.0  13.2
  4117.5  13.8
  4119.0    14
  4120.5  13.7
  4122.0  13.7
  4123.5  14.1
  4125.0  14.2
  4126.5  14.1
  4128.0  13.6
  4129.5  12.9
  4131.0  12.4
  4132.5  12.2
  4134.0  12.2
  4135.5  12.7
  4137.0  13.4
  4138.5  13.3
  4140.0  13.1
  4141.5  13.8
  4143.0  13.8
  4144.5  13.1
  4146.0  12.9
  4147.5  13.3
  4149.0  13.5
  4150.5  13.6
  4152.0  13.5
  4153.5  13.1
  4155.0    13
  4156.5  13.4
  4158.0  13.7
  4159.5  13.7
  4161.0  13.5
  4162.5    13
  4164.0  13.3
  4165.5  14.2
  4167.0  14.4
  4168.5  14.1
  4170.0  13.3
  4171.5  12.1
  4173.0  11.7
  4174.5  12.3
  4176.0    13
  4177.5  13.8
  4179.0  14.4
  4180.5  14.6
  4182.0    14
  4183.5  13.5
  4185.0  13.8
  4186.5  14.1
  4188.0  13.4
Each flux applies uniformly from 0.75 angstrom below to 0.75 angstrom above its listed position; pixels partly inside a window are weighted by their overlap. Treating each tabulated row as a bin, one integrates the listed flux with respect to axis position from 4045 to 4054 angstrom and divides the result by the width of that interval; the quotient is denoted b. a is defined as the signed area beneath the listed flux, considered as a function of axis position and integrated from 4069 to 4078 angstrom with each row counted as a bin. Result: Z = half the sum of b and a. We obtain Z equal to 69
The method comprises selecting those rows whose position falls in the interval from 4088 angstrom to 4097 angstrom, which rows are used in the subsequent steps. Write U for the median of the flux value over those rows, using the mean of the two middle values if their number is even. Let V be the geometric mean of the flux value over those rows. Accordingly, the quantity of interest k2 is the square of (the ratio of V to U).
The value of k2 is 1.03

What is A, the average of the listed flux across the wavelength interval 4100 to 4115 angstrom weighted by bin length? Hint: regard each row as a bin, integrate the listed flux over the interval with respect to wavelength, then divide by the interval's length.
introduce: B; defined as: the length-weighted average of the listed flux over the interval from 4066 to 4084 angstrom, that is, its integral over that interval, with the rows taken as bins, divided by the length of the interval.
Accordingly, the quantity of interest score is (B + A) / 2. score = 13.5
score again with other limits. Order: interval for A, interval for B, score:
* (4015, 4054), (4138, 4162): 14.0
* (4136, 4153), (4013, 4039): 13.9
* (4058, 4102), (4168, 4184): 13.5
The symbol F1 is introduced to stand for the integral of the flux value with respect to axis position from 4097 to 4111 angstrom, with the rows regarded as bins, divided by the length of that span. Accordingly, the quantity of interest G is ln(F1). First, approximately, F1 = 13.1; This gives 2.57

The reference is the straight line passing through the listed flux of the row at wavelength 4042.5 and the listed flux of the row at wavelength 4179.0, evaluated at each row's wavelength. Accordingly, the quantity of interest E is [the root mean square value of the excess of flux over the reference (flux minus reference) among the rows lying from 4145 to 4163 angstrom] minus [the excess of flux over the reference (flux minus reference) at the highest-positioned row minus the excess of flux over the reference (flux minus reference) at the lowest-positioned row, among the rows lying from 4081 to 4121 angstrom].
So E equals 1.3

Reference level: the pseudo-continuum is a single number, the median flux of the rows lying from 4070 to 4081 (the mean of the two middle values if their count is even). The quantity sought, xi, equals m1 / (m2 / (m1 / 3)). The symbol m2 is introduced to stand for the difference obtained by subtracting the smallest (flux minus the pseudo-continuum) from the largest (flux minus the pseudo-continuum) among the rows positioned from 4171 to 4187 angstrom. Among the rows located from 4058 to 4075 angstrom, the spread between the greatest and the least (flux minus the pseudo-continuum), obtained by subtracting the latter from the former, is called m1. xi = 1.0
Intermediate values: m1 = 2.9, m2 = 2.9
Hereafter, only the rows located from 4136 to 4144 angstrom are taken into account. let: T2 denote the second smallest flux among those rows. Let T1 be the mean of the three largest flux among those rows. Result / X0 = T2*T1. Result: 182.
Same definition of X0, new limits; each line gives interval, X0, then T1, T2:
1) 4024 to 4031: 172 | 13.7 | 12.5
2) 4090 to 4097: 123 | 11.9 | 10.4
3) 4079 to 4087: 188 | 14.2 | 13.3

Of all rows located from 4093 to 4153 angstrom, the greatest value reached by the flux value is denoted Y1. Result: 17.6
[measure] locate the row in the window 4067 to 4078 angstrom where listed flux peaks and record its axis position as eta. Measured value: 4077.0 angstrom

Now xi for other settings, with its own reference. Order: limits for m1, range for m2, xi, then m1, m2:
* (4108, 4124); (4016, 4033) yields 0.9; 3.0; 3.3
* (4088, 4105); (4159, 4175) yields 6.8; 7.4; 2.7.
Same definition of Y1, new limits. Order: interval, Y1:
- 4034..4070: 15.8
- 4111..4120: 14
